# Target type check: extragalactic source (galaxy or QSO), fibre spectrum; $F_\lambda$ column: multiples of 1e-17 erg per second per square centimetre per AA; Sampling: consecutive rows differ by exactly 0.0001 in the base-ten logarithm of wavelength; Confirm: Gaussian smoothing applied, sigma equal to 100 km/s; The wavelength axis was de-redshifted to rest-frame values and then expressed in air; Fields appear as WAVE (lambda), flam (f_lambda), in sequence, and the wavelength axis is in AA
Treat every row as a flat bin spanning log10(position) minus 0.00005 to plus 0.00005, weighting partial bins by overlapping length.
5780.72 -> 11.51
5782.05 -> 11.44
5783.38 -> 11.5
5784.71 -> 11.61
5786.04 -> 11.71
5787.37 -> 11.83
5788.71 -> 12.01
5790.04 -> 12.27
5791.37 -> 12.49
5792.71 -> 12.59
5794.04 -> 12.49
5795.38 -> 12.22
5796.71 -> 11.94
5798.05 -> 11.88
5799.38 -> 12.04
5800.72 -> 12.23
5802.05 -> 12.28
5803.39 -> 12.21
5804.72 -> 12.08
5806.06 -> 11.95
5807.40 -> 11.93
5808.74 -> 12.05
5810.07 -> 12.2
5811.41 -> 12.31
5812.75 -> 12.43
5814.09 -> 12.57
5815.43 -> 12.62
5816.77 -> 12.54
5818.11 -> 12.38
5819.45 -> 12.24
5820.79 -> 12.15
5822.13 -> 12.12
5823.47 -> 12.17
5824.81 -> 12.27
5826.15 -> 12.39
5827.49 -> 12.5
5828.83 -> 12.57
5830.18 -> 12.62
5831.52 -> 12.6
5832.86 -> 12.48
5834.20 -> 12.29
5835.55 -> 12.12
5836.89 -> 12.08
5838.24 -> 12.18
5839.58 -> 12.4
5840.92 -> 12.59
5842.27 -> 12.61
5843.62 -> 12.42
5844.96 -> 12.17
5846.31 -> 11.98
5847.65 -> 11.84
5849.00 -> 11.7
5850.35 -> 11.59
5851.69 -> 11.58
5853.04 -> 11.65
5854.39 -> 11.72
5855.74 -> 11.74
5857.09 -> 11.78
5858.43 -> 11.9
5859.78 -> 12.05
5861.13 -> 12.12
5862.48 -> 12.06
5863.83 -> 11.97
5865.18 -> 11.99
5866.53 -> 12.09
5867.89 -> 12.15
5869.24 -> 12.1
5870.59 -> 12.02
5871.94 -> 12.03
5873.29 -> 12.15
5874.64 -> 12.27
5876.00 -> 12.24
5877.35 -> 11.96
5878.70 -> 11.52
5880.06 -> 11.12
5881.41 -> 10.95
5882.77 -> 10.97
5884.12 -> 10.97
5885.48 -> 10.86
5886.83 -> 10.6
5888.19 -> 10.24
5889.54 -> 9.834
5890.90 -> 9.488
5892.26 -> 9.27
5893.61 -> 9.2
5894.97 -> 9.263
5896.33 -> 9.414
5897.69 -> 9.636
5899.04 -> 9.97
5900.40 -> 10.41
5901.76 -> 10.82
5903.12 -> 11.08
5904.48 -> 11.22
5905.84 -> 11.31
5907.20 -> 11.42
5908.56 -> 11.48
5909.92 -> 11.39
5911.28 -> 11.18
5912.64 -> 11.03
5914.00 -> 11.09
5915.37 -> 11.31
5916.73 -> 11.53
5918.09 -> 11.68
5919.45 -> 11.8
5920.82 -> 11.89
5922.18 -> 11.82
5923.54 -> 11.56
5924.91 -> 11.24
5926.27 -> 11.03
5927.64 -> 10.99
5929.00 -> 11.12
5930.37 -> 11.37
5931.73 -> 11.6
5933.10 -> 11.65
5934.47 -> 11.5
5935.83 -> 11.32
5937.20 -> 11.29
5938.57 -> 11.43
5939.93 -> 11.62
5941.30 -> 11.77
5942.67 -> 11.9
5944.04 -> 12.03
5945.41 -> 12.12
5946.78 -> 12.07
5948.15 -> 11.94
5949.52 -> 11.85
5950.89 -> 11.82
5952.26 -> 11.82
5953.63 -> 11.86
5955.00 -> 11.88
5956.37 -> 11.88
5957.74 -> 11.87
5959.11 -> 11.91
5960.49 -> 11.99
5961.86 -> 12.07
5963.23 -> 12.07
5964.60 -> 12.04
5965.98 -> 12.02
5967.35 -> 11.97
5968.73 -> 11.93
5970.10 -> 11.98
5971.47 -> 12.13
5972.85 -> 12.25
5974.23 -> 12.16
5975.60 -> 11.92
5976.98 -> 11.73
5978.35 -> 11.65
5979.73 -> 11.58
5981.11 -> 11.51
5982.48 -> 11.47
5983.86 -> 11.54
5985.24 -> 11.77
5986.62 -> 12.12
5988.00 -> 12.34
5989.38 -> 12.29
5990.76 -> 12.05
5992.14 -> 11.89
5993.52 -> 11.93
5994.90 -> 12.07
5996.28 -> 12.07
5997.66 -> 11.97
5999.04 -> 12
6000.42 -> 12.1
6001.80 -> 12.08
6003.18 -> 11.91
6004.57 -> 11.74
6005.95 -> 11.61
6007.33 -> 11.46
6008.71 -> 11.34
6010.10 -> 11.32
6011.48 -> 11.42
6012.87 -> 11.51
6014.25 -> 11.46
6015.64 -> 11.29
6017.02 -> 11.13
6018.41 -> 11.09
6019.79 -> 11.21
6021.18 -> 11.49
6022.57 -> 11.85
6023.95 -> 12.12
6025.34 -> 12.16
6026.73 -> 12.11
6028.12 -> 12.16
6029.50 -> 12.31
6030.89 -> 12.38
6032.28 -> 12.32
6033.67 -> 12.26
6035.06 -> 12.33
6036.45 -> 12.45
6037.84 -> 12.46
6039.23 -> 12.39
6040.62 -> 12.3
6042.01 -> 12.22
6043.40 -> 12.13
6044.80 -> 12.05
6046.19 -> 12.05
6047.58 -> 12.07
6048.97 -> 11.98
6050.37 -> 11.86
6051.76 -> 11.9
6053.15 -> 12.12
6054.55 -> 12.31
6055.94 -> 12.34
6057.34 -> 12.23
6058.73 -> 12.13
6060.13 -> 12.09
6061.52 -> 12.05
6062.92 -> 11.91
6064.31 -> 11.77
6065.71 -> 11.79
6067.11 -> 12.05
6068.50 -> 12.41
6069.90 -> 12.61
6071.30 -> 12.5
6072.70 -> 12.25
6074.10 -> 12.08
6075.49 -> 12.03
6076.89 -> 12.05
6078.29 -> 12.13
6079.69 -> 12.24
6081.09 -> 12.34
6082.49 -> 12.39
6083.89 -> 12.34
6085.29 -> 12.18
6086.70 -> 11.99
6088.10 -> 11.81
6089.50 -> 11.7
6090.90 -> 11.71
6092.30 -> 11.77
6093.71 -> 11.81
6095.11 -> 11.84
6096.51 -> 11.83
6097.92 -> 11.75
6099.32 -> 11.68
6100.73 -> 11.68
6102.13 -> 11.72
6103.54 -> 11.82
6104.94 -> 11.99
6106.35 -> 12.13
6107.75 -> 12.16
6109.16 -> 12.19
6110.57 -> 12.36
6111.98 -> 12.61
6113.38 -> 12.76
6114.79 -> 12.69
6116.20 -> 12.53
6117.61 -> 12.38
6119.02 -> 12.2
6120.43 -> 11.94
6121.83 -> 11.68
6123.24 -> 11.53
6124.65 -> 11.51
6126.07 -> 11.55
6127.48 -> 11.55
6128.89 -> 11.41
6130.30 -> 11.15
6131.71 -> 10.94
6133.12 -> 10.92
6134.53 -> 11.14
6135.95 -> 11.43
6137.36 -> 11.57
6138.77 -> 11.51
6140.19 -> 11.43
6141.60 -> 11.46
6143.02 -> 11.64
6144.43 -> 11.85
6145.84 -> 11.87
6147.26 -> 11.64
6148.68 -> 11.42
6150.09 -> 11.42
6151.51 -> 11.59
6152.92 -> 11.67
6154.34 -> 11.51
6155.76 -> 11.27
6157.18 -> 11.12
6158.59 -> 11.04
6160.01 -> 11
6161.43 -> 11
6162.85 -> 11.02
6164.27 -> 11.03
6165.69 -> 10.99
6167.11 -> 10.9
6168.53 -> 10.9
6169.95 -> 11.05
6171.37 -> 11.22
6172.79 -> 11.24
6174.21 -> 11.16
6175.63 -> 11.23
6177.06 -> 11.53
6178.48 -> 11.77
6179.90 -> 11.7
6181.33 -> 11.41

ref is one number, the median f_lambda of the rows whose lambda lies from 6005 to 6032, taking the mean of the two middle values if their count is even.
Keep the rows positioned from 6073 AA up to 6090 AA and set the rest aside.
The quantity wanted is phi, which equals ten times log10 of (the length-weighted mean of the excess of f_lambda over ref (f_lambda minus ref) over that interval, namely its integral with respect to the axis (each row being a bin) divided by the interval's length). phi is -2.0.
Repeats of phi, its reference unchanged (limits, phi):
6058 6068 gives -3.1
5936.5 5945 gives -7.1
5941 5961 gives -3.7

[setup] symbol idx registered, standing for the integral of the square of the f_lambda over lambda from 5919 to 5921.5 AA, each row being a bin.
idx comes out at 350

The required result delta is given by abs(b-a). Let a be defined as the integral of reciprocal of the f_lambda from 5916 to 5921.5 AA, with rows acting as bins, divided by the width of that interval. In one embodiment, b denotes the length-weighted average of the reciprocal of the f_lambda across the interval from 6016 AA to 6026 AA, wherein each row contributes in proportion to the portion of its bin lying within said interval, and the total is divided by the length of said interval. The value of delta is 0.0012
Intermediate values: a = 0.0854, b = 0.0866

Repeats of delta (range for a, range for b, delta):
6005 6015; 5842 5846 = 0.0063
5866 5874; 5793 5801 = 0.0004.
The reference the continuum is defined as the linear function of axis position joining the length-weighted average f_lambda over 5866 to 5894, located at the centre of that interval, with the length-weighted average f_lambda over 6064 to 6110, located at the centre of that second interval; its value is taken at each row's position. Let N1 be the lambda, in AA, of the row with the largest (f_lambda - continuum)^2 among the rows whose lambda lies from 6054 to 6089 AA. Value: 6069.90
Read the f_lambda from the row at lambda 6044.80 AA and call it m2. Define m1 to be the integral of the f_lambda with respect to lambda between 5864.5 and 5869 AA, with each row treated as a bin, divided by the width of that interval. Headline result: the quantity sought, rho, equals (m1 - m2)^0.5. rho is 0.1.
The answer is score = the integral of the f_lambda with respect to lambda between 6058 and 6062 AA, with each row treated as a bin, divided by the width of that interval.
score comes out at 12.1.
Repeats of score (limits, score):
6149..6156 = 11.5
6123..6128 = 11.5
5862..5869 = 12.0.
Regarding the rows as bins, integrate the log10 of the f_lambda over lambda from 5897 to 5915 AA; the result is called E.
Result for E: 18.7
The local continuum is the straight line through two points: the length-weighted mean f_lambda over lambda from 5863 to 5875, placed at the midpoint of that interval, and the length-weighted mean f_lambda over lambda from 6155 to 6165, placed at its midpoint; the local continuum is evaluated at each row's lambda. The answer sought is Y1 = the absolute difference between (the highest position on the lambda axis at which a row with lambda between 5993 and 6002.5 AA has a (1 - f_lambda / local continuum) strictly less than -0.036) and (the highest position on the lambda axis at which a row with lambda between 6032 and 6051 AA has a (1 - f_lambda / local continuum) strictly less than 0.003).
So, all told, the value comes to 48.6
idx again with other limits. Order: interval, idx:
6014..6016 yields 258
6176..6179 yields 403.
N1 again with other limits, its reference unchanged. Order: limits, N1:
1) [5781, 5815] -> 5792.71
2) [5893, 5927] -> 5893.61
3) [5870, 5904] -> 5893.61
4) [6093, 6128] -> 6124.65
